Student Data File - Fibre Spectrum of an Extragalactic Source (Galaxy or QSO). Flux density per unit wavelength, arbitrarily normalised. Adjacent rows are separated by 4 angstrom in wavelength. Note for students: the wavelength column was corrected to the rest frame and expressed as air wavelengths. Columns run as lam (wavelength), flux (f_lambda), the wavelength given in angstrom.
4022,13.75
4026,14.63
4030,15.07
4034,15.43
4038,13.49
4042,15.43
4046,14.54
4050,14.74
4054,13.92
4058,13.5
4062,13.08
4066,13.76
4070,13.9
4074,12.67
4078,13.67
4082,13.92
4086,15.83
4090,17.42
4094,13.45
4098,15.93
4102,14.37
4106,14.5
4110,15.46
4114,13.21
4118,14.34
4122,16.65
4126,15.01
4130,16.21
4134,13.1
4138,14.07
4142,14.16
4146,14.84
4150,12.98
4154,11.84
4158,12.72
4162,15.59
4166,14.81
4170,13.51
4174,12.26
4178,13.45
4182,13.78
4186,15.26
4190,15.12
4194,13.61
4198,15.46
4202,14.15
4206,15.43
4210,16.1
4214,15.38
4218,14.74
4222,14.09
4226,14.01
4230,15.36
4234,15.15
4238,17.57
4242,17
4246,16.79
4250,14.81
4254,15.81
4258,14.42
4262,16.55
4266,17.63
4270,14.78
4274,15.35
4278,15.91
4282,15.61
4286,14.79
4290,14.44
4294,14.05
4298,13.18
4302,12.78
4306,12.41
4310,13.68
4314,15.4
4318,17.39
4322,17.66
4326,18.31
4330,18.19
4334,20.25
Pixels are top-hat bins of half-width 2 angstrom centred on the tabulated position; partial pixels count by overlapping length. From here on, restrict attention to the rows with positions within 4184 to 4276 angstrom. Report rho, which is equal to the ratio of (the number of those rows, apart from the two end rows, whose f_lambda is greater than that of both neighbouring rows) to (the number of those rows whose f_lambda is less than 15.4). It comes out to 0.43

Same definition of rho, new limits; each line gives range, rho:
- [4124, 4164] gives 0.25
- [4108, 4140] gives 0.40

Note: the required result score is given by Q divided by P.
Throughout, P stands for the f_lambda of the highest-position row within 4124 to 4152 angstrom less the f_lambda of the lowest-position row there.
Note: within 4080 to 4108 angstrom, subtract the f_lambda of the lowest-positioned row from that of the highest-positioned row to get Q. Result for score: -0.3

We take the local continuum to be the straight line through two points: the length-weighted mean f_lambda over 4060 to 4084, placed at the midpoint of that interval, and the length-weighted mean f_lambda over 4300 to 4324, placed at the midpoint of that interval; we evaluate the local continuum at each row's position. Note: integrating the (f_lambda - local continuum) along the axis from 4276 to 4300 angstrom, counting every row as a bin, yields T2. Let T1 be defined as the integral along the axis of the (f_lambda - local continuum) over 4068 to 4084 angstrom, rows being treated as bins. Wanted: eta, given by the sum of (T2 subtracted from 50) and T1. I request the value 52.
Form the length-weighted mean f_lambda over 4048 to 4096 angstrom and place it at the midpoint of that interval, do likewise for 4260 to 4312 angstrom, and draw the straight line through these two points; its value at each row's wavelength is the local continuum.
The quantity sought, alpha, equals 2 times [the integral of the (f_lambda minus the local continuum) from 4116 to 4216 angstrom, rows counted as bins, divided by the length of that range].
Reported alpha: 0.0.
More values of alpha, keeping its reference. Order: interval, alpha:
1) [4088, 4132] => 1.8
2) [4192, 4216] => 1.1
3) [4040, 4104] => 0.5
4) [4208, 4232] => 0.8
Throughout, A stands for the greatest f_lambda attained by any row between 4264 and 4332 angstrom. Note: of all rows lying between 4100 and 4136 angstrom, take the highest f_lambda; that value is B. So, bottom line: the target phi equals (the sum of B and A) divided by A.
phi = 1.91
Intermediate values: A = 18.31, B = 16.65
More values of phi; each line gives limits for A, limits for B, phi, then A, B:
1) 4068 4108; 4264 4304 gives 2.01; 17.42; 17.63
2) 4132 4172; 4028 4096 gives 2.12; 15.59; 17.42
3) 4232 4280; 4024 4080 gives 1.88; 17.63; 15.43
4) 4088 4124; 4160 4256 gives 2.01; 17.42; 17.57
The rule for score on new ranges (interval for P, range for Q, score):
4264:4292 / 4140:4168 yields -0.2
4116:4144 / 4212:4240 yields -12.2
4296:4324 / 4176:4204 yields 0.2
